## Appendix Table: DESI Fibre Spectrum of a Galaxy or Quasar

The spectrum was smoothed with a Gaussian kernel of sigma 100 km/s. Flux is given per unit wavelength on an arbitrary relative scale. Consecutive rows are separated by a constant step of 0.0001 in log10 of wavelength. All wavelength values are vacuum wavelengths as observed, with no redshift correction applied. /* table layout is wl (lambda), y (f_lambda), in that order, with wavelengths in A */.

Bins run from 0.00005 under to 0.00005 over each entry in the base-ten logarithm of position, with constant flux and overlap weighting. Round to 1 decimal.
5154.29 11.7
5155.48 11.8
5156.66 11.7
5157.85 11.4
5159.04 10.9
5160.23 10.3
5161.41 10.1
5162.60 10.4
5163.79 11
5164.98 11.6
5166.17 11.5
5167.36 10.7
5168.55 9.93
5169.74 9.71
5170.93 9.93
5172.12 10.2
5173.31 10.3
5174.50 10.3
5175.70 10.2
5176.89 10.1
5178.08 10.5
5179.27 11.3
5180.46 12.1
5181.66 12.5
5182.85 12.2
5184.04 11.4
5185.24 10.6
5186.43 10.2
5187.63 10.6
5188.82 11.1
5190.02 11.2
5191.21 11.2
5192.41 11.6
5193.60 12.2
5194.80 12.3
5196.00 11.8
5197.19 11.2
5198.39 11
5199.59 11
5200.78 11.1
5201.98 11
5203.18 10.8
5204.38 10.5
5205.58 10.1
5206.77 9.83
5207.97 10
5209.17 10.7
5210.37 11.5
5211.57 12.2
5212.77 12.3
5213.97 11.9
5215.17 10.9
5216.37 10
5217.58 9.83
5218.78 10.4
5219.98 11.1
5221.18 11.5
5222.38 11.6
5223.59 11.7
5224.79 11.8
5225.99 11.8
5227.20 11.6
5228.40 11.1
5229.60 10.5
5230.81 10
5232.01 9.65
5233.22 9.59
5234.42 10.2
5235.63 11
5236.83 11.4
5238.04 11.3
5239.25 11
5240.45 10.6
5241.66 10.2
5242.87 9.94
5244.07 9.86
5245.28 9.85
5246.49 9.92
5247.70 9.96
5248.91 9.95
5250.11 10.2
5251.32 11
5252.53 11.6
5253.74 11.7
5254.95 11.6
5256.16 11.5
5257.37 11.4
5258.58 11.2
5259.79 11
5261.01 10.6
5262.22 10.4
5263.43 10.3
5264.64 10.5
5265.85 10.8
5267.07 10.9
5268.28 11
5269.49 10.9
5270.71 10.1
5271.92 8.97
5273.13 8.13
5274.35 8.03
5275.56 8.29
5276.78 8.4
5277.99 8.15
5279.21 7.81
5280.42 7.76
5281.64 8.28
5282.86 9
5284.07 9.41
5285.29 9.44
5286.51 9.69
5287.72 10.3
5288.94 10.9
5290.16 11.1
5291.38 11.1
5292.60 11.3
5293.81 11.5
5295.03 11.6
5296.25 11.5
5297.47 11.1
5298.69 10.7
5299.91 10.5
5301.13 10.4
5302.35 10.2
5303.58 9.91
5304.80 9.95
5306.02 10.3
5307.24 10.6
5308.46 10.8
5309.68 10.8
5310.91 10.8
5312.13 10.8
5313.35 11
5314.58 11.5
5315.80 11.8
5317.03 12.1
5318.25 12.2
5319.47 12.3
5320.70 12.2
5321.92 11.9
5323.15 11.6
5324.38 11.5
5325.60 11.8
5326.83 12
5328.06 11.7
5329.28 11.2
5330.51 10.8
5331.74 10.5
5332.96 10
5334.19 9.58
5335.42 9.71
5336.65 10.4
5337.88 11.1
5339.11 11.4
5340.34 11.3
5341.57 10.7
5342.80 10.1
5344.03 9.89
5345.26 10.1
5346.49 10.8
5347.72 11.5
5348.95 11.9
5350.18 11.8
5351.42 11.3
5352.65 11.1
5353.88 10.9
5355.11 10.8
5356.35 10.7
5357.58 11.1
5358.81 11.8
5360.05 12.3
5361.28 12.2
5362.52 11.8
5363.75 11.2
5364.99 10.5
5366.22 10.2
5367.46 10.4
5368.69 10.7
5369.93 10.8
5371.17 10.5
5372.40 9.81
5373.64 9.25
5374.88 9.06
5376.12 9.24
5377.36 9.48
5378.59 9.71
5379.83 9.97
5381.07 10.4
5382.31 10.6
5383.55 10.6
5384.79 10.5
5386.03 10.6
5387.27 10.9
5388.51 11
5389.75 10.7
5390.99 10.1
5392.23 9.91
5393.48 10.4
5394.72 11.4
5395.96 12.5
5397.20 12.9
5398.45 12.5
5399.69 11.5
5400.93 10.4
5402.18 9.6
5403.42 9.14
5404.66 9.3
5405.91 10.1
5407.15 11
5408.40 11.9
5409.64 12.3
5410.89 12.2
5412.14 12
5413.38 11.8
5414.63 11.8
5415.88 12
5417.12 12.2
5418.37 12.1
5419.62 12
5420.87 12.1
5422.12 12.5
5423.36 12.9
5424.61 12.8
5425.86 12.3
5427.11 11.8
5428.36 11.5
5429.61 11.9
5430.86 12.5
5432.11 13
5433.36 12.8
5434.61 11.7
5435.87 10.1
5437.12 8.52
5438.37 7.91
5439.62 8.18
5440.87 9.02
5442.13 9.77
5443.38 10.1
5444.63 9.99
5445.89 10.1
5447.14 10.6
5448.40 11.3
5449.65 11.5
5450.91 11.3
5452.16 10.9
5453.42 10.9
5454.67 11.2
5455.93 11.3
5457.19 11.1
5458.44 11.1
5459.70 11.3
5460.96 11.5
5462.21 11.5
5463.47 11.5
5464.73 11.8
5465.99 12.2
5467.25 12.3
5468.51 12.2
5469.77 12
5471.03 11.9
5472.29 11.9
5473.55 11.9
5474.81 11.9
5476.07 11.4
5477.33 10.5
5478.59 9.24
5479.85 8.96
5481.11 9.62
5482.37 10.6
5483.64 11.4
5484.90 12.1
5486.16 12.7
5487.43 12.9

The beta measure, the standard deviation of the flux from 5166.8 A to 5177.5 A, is 0.3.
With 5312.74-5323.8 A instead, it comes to 0.4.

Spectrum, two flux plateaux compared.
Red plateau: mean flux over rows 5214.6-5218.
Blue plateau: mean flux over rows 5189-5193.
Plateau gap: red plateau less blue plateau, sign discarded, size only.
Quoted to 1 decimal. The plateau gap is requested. 1.1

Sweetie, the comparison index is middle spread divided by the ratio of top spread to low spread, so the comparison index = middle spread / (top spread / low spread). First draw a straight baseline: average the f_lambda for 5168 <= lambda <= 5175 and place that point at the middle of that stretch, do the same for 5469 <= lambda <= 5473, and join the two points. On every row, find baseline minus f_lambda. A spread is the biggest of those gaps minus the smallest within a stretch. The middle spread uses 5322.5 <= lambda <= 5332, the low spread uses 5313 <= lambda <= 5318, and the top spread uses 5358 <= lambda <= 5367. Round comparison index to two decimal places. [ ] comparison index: 0.77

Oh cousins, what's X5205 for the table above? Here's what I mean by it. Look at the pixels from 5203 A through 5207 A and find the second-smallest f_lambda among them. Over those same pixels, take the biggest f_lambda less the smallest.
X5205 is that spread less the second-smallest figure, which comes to -9.1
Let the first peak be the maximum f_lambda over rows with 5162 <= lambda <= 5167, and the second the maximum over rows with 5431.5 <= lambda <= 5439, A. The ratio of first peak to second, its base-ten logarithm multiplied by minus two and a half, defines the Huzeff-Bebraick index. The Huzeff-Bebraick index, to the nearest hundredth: 0.12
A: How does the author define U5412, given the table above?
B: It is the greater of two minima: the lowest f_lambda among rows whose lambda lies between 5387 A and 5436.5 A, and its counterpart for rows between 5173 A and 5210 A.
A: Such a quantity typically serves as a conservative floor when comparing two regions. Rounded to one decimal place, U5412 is 9.8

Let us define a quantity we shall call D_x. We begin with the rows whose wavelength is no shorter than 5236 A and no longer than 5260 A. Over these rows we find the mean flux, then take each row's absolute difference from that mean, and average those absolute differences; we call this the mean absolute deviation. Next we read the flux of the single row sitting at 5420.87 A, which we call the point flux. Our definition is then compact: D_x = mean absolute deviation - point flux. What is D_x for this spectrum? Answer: -11.5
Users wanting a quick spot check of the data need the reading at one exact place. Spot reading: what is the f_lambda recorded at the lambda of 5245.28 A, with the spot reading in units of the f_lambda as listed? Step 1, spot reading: 9.85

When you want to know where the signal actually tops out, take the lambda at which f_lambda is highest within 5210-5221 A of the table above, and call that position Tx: 5212.77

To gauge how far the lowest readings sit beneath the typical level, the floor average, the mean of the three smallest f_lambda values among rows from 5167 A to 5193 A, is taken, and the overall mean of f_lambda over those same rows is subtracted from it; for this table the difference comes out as -1.0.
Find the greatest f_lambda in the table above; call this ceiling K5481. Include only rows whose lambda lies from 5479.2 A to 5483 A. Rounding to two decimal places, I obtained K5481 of 10.60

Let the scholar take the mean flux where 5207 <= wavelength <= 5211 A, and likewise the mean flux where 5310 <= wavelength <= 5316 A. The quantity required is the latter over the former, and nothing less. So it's 1.04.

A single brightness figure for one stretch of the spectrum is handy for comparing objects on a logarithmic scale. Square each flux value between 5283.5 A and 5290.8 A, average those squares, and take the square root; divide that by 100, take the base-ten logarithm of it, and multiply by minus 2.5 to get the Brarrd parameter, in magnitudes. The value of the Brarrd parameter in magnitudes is 2.48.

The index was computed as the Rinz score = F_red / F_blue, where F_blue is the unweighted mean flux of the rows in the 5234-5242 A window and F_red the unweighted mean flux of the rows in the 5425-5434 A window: 1.13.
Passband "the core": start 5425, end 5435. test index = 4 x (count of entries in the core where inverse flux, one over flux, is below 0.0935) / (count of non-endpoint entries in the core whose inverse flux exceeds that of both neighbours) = 32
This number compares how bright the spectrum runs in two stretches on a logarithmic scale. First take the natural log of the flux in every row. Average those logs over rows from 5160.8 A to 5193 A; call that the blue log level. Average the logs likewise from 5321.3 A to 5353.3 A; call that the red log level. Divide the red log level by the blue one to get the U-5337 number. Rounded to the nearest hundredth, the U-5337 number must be 1.01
